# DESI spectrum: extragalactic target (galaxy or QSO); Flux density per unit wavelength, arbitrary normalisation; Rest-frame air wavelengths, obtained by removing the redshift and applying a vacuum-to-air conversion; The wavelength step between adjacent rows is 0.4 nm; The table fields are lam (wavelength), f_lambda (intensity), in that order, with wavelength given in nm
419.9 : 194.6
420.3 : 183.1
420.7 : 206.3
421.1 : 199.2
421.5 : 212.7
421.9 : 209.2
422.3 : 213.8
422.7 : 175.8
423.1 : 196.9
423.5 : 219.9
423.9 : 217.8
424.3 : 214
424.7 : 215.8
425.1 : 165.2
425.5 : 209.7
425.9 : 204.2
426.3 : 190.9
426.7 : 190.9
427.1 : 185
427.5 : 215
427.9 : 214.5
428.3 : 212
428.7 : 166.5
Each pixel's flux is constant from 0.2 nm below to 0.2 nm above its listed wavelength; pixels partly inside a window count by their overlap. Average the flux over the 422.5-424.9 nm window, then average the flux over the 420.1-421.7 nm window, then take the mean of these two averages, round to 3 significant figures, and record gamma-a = 204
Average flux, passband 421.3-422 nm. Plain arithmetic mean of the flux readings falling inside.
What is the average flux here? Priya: 211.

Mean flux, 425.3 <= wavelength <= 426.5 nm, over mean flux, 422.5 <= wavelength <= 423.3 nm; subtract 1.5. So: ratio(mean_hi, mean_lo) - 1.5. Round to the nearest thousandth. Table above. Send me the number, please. -0.418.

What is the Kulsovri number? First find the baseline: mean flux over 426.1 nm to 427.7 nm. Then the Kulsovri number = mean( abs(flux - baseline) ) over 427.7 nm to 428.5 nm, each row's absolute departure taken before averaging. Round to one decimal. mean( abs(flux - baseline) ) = 17.8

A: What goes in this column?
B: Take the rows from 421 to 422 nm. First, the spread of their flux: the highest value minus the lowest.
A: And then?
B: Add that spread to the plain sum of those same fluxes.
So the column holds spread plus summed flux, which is 635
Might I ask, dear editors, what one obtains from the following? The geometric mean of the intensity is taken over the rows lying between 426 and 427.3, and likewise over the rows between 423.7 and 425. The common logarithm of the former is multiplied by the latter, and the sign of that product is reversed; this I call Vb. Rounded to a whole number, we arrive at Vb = -491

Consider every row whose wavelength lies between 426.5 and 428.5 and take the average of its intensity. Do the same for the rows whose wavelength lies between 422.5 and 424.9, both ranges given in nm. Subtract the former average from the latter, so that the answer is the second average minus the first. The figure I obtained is 3.2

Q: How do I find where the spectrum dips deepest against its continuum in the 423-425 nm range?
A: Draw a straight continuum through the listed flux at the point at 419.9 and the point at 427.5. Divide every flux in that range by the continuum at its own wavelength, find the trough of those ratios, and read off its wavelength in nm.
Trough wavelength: 423.1 nm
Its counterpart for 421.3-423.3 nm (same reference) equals 422.7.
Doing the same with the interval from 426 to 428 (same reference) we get 427.1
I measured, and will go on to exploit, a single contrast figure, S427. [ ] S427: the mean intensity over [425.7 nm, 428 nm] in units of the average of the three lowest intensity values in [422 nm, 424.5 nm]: 1.02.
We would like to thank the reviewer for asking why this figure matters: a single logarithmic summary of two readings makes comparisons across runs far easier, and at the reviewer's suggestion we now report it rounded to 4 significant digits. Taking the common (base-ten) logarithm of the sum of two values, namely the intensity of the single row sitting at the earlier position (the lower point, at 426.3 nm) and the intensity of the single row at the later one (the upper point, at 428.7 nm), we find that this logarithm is 2.553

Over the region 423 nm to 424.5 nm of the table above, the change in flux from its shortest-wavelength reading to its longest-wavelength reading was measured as 17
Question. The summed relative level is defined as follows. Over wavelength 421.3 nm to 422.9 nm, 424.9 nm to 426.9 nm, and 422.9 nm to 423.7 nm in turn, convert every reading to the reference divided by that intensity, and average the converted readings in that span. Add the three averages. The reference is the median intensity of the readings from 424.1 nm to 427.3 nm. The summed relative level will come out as 2.97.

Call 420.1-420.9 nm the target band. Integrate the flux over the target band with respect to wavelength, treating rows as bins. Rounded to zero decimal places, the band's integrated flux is 156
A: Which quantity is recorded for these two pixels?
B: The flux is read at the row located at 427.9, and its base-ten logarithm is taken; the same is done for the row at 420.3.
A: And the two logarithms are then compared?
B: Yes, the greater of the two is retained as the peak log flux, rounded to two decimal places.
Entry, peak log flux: 2.33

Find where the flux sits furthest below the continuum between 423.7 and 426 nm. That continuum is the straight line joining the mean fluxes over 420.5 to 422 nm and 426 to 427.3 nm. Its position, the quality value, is 425.1 nm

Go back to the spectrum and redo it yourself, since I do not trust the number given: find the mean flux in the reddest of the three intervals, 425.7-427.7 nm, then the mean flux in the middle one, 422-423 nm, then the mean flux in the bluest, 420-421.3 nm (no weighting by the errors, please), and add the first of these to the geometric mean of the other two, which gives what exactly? 393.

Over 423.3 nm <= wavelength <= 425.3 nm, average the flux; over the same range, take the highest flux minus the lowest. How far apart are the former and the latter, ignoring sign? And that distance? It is 152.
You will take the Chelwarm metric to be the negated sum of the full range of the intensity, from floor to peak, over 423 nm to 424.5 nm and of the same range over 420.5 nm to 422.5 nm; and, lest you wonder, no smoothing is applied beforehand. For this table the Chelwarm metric -38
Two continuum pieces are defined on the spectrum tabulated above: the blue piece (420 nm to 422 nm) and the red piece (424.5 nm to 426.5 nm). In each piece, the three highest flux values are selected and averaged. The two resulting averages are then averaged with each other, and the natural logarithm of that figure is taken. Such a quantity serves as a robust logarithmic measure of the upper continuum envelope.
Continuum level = 5.345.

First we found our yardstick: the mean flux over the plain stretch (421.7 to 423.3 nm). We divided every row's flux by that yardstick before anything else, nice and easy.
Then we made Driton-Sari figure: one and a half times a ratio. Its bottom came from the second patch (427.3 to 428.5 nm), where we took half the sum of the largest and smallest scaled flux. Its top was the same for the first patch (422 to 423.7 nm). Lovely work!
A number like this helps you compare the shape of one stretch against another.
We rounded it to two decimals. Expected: 1.39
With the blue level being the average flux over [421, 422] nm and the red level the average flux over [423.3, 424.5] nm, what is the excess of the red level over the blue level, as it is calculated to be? 10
